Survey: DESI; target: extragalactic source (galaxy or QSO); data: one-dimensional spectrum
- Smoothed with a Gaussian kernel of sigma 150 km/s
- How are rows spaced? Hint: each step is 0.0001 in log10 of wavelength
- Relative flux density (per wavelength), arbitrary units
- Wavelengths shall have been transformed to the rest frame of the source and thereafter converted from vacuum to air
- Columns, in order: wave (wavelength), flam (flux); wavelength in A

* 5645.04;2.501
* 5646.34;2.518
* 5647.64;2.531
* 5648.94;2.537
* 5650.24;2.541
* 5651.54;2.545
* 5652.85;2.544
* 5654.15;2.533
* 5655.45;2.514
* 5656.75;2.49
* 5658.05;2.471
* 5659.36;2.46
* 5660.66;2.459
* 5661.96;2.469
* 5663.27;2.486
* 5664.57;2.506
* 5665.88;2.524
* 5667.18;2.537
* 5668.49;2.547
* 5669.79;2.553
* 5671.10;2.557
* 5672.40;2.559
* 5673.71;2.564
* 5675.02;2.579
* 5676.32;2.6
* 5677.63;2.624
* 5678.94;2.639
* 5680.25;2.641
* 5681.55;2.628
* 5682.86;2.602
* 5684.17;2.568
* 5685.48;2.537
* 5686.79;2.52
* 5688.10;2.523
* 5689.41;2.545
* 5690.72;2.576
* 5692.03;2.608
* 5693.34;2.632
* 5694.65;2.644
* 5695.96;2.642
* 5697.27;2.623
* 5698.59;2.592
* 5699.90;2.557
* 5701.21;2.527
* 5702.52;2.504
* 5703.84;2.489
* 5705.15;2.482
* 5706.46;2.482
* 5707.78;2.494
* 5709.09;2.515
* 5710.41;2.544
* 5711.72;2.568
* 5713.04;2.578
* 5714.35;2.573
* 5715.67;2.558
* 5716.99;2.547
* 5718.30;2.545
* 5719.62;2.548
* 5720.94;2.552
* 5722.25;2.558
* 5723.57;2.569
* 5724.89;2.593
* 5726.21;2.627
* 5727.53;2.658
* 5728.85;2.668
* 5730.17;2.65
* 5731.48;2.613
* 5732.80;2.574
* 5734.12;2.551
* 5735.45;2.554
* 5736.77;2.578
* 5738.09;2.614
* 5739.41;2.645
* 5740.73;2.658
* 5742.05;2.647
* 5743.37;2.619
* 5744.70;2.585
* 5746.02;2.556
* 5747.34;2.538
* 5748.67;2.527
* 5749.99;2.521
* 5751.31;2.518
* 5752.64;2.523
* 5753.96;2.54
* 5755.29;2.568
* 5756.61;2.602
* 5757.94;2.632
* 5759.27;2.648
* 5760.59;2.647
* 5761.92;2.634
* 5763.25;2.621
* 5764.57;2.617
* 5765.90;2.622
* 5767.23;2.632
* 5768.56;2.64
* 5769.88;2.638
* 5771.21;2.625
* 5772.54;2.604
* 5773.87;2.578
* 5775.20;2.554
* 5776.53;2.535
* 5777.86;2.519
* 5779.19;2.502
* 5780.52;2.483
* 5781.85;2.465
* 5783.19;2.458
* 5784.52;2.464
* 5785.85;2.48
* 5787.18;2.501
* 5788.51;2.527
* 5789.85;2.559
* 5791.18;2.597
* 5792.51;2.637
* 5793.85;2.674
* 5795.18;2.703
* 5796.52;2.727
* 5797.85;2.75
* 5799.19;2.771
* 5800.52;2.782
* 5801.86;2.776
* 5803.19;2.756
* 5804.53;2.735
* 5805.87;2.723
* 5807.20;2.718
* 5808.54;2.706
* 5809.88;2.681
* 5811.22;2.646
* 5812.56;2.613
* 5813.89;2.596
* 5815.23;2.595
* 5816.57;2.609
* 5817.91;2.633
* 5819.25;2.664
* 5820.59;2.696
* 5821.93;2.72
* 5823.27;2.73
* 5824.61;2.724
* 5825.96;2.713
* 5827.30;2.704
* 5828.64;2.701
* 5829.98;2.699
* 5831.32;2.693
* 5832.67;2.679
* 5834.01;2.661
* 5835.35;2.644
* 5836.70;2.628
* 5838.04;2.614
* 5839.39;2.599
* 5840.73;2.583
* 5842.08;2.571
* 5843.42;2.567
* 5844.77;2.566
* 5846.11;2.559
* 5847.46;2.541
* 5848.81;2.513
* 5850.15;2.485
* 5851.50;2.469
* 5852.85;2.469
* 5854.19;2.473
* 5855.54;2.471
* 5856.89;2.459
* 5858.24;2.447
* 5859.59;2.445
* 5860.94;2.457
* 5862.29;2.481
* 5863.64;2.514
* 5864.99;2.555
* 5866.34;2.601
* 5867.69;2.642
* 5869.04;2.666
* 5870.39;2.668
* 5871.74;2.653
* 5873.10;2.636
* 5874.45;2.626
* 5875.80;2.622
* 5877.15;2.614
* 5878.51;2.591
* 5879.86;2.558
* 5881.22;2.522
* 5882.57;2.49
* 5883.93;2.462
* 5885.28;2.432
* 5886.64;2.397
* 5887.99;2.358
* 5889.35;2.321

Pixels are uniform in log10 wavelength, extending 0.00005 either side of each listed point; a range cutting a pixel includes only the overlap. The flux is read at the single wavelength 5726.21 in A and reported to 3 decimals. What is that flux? 2.627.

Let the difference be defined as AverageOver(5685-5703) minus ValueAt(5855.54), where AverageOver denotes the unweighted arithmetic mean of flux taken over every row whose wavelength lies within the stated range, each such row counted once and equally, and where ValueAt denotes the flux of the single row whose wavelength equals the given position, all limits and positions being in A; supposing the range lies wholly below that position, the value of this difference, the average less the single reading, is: 0.10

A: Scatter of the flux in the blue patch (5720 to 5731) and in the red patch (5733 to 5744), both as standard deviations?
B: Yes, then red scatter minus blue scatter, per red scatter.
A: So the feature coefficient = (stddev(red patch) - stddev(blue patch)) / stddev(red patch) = -0.11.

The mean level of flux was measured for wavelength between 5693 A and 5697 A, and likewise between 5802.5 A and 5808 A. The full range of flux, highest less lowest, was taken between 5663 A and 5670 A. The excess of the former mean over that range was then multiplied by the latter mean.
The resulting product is 7.0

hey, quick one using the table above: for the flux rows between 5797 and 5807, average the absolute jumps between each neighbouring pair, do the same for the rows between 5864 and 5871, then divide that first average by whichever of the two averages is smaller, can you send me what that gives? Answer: 1.00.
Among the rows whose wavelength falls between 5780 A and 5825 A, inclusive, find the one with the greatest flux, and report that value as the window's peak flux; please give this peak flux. 2.782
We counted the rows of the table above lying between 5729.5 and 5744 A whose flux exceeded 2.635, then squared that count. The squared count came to 16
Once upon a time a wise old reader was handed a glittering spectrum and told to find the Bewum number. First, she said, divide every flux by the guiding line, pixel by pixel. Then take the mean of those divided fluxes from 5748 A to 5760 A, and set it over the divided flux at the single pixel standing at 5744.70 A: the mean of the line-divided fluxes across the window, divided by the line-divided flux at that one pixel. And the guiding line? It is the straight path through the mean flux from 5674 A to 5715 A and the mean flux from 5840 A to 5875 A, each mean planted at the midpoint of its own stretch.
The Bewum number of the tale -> 0.99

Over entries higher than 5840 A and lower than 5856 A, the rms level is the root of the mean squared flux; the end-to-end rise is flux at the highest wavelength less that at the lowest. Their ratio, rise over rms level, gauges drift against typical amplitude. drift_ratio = -0.044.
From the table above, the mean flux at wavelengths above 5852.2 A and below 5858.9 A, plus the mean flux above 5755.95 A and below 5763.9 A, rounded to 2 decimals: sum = 5.09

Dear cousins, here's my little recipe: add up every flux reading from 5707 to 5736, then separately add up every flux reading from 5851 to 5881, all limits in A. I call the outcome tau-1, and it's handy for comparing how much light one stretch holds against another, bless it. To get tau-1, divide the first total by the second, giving 1.01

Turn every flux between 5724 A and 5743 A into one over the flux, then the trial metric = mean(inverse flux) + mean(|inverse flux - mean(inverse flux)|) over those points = 0.387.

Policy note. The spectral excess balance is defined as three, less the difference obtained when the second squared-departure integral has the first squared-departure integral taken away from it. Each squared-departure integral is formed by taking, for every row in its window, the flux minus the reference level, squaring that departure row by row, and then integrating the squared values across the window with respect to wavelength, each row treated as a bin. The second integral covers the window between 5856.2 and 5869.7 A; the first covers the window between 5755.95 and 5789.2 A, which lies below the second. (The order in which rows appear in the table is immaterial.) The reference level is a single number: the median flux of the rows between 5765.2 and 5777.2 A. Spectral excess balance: 3.03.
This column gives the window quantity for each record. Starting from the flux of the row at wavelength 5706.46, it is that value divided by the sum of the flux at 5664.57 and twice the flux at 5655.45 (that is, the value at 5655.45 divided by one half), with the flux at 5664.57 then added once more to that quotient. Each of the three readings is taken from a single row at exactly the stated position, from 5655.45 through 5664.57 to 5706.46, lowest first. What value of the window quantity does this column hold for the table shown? 2.84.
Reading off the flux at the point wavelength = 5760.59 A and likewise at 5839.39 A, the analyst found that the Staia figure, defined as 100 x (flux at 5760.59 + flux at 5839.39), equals 525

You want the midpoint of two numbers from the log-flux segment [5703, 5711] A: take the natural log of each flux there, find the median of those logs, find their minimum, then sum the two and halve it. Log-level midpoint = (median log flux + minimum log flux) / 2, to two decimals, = 0.91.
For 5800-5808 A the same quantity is 1.00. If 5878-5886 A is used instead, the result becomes 0.90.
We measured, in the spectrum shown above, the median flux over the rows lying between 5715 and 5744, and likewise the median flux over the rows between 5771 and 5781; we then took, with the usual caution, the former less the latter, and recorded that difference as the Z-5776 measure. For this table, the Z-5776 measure 0.04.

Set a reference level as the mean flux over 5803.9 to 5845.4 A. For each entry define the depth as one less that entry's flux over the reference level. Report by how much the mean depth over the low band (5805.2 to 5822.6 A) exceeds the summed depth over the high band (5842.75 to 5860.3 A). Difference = -0.8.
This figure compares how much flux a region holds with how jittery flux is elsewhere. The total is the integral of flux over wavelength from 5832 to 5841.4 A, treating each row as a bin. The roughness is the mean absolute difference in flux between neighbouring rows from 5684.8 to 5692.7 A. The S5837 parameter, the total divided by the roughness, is 1178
